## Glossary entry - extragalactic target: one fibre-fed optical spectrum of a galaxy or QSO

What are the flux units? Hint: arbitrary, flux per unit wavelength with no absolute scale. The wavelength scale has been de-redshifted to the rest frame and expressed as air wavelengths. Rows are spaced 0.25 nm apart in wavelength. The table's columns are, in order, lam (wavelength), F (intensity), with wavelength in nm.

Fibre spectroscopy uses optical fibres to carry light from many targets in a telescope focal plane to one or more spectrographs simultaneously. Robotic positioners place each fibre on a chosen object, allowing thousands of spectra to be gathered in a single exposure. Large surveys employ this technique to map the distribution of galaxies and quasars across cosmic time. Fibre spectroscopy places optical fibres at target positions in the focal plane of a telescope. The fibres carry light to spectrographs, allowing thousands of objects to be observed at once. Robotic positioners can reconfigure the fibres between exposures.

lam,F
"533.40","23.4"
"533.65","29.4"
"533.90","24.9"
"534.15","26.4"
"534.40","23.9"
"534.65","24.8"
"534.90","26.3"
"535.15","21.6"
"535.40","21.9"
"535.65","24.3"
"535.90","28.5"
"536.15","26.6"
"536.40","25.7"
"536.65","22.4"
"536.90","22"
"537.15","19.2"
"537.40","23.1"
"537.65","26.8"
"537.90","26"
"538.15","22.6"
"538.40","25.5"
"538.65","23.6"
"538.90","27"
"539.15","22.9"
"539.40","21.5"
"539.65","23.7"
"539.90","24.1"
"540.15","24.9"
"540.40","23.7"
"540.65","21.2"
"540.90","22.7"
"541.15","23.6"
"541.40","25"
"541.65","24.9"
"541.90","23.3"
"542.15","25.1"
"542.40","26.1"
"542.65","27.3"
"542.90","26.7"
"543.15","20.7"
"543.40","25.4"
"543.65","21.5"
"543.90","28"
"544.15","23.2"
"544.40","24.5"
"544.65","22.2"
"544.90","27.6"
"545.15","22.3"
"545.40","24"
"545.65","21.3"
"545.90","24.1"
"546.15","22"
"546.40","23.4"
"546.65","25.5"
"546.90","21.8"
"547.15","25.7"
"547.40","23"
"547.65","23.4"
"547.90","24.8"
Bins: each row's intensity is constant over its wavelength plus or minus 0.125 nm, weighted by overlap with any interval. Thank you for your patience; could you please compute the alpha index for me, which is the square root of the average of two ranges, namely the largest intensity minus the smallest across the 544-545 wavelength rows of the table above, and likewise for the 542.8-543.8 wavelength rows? 2.39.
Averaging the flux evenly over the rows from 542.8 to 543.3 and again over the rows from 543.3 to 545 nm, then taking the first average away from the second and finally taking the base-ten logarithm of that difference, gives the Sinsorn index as -0.03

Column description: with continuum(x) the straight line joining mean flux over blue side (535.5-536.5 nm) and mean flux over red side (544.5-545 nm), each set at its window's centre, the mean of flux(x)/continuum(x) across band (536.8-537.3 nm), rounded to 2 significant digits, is 0.79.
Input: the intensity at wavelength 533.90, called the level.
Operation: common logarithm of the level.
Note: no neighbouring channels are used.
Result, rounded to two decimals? 1.40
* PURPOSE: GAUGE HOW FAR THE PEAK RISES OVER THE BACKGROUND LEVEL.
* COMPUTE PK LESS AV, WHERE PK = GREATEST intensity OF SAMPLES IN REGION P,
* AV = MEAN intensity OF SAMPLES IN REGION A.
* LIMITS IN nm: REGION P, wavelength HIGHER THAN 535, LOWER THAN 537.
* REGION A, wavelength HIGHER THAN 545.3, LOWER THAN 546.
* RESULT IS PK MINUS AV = 5.4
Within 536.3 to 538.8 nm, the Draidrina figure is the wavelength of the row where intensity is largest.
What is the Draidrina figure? 537.65 nm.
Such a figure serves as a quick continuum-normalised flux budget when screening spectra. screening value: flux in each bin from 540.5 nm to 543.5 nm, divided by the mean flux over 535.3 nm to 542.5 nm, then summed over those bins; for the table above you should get 12.1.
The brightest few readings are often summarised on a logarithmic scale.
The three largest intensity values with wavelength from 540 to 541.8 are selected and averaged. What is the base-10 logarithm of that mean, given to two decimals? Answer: 1.40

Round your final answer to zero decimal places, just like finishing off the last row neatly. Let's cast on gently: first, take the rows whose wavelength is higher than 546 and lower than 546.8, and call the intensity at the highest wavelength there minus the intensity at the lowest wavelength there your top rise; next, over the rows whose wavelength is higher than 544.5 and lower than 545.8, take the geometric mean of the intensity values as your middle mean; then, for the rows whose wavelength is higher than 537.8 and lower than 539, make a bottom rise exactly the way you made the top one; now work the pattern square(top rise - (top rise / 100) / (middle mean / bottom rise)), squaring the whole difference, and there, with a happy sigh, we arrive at 12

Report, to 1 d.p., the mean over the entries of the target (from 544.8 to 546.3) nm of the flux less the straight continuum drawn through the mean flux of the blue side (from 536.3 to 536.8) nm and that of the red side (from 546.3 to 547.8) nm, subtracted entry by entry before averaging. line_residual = -0.3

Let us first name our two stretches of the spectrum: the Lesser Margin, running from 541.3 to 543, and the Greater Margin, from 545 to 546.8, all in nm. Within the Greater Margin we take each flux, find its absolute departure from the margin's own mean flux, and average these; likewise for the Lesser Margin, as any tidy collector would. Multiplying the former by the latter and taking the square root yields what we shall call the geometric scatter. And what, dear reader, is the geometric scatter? 1.1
